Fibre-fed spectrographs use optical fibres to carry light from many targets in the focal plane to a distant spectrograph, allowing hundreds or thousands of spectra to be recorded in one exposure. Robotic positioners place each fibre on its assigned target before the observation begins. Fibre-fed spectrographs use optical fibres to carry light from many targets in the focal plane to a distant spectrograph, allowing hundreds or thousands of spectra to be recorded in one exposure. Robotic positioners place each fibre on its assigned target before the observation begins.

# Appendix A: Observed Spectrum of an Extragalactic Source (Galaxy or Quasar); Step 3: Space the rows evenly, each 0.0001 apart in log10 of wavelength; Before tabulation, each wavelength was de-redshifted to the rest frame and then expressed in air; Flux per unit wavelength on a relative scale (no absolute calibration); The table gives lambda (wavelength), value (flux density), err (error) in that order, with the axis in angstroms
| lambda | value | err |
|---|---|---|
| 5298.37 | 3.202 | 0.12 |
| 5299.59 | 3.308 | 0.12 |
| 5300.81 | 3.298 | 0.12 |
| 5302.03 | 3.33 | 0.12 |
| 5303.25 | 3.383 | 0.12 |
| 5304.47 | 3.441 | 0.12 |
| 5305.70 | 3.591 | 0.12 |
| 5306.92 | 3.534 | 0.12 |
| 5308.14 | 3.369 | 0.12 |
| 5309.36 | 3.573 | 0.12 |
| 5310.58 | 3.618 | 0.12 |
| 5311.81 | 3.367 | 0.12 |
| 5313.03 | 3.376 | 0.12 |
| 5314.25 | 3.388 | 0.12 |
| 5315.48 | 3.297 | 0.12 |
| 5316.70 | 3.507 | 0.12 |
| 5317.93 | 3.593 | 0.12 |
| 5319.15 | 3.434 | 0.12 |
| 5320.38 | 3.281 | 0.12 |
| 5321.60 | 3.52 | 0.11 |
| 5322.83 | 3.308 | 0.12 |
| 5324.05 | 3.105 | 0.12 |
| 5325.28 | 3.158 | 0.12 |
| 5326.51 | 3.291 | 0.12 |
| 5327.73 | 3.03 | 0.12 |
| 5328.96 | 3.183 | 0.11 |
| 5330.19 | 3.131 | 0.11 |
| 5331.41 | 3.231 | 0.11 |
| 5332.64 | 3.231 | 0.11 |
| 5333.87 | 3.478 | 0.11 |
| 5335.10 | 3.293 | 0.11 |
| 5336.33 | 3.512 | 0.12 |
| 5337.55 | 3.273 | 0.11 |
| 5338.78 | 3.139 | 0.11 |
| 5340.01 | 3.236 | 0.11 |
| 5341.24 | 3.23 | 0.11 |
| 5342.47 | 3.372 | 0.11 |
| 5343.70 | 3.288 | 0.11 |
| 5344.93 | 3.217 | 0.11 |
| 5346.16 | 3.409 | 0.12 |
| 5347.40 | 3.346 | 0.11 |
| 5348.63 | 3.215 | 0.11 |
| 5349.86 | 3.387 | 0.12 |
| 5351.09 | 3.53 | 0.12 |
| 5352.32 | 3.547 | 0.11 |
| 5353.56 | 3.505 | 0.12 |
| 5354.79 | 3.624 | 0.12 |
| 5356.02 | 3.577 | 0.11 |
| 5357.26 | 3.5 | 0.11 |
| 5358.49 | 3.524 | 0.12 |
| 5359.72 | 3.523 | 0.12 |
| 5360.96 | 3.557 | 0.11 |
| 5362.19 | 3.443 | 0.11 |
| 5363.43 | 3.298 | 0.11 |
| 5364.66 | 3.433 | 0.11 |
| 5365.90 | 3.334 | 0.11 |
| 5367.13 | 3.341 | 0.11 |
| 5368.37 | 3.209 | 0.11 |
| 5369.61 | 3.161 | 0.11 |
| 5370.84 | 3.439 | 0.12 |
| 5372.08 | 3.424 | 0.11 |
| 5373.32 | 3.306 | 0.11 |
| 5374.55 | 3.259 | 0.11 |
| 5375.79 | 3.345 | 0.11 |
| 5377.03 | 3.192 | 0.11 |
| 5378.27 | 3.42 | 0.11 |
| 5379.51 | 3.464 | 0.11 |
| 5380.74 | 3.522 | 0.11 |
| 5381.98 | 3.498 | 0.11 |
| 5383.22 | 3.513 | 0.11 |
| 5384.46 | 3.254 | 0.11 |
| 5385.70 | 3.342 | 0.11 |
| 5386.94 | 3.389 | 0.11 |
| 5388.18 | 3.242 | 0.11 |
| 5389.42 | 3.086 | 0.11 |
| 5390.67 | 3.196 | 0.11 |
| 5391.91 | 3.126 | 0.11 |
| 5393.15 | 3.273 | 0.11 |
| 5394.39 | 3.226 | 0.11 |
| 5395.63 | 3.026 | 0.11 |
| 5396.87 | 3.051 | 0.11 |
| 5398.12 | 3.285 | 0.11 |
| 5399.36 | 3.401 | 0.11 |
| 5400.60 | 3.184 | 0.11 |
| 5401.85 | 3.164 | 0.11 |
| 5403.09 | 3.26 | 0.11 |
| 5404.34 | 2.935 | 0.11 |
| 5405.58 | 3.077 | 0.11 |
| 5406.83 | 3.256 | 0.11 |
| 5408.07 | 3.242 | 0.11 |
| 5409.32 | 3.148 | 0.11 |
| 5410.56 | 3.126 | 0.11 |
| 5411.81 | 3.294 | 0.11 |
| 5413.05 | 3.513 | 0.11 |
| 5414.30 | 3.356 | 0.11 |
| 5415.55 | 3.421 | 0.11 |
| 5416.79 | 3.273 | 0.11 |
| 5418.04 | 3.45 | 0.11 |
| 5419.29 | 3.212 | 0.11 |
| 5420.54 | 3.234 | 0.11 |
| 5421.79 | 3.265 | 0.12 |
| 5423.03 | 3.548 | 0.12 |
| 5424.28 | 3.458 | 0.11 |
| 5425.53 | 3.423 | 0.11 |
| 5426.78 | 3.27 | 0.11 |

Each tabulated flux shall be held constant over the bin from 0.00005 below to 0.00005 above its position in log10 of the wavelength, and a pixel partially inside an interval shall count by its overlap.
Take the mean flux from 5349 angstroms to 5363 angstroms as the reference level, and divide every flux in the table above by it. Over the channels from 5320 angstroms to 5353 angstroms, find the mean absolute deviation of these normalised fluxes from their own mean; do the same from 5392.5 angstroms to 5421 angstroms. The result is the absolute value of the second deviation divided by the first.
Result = 0.96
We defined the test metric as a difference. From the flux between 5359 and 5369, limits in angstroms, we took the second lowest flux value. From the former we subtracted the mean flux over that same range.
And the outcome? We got -0.094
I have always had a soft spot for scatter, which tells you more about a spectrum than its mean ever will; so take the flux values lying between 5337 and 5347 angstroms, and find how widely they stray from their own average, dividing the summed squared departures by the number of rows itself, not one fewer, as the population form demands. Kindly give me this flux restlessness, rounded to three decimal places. 0.081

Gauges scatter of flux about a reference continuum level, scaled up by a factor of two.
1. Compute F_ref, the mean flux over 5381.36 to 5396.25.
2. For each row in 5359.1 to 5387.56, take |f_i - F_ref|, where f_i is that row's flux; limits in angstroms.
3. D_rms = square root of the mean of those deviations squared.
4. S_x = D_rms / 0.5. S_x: 0.32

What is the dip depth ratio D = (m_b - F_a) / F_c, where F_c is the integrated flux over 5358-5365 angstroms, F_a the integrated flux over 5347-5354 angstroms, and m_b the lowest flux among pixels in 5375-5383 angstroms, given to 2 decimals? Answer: -0.86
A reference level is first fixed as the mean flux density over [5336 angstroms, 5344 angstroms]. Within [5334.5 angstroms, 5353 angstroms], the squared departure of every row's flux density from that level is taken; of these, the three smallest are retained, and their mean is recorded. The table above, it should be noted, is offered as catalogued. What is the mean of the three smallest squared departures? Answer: 0.0001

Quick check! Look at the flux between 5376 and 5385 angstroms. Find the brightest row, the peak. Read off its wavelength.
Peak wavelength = 5380.74 angstroms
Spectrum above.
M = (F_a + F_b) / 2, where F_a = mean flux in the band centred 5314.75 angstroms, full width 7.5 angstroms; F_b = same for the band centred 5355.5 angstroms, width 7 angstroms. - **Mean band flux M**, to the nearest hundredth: 3.48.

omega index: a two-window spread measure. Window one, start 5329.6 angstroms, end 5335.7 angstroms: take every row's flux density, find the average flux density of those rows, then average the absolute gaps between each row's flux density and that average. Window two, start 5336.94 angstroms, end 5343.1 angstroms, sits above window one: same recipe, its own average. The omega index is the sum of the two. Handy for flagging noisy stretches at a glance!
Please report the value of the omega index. 0.15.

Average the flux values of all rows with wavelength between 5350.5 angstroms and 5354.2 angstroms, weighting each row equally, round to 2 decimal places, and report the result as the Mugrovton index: 3.53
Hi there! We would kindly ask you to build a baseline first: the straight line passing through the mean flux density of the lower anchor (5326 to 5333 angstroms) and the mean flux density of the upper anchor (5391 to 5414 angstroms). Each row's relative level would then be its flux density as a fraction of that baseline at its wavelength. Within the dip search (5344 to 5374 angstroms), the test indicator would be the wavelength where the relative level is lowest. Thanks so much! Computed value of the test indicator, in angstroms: 5369.61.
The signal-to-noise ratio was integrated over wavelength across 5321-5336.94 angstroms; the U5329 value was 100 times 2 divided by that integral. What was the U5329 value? 0.439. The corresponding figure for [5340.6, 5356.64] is 0.417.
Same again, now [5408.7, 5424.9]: 0.413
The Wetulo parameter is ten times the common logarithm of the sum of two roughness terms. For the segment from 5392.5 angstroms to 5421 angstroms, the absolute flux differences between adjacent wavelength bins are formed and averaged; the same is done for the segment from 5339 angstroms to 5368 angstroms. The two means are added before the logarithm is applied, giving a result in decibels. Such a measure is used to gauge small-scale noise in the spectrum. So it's -6.62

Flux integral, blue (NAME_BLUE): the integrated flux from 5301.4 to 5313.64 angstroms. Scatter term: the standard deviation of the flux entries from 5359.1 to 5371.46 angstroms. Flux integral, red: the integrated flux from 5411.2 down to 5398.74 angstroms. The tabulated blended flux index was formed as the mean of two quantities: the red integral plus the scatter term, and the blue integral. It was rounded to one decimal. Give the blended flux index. 41.0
